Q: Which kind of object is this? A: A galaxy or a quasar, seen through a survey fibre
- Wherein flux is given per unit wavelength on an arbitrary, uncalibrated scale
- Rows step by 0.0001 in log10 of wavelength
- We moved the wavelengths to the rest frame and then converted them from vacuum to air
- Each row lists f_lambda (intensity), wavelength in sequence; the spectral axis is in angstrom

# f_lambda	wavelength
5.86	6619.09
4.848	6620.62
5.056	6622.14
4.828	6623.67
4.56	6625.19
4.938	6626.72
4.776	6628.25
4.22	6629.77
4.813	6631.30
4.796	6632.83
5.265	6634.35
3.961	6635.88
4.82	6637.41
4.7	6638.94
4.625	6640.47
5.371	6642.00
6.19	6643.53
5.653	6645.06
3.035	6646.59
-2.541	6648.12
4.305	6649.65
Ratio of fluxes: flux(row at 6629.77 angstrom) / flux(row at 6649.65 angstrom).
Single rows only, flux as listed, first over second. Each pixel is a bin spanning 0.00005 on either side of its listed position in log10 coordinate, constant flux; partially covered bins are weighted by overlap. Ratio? 0.98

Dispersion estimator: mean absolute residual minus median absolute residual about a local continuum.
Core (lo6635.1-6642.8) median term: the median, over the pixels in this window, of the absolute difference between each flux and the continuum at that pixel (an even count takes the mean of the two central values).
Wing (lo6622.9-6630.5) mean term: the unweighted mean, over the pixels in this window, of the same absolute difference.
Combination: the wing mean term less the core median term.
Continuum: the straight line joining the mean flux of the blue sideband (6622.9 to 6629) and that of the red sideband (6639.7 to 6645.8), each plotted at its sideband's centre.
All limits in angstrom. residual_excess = -0.35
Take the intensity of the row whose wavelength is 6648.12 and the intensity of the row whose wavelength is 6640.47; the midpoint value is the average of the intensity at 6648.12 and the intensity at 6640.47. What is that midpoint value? 1.04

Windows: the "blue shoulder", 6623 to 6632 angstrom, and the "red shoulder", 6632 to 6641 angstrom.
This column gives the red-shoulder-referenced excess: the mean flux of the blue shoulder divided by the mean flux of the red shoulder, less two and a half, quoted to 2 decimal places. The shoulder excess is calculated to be -1.50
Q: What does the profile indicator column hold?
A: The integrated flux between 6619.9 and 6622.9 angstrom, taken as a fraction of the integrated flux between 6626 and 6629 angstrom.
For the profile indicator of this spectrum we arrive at 1.02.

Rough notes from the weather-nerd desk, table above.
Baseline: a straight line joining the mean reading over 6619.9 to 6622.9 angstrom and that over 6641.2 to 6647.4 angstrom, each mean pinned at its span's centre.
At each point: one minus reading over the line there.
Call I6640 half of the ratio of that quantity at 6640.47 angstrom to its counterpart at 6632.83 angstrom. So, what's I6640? 1.0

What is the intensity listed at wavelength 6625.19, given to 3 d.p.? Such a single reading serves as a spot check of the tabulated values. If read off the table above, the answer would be 4.560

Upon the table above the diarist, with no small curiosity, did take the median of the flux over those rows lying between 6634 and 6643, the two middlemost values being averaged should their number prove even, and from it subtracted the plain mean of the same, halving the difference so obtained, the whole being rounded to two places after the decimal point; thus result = -0.02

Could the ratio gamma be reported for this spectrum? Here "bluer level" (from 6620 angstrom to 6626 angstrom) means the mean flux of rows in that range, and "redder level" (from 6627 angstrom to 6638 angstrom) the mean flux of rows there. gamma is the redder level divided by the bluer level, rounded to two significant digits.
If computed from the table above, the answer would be 0.97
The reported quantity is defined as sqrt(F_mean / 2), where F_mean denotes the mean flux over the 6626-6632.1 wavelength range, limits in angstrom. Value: 1.53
